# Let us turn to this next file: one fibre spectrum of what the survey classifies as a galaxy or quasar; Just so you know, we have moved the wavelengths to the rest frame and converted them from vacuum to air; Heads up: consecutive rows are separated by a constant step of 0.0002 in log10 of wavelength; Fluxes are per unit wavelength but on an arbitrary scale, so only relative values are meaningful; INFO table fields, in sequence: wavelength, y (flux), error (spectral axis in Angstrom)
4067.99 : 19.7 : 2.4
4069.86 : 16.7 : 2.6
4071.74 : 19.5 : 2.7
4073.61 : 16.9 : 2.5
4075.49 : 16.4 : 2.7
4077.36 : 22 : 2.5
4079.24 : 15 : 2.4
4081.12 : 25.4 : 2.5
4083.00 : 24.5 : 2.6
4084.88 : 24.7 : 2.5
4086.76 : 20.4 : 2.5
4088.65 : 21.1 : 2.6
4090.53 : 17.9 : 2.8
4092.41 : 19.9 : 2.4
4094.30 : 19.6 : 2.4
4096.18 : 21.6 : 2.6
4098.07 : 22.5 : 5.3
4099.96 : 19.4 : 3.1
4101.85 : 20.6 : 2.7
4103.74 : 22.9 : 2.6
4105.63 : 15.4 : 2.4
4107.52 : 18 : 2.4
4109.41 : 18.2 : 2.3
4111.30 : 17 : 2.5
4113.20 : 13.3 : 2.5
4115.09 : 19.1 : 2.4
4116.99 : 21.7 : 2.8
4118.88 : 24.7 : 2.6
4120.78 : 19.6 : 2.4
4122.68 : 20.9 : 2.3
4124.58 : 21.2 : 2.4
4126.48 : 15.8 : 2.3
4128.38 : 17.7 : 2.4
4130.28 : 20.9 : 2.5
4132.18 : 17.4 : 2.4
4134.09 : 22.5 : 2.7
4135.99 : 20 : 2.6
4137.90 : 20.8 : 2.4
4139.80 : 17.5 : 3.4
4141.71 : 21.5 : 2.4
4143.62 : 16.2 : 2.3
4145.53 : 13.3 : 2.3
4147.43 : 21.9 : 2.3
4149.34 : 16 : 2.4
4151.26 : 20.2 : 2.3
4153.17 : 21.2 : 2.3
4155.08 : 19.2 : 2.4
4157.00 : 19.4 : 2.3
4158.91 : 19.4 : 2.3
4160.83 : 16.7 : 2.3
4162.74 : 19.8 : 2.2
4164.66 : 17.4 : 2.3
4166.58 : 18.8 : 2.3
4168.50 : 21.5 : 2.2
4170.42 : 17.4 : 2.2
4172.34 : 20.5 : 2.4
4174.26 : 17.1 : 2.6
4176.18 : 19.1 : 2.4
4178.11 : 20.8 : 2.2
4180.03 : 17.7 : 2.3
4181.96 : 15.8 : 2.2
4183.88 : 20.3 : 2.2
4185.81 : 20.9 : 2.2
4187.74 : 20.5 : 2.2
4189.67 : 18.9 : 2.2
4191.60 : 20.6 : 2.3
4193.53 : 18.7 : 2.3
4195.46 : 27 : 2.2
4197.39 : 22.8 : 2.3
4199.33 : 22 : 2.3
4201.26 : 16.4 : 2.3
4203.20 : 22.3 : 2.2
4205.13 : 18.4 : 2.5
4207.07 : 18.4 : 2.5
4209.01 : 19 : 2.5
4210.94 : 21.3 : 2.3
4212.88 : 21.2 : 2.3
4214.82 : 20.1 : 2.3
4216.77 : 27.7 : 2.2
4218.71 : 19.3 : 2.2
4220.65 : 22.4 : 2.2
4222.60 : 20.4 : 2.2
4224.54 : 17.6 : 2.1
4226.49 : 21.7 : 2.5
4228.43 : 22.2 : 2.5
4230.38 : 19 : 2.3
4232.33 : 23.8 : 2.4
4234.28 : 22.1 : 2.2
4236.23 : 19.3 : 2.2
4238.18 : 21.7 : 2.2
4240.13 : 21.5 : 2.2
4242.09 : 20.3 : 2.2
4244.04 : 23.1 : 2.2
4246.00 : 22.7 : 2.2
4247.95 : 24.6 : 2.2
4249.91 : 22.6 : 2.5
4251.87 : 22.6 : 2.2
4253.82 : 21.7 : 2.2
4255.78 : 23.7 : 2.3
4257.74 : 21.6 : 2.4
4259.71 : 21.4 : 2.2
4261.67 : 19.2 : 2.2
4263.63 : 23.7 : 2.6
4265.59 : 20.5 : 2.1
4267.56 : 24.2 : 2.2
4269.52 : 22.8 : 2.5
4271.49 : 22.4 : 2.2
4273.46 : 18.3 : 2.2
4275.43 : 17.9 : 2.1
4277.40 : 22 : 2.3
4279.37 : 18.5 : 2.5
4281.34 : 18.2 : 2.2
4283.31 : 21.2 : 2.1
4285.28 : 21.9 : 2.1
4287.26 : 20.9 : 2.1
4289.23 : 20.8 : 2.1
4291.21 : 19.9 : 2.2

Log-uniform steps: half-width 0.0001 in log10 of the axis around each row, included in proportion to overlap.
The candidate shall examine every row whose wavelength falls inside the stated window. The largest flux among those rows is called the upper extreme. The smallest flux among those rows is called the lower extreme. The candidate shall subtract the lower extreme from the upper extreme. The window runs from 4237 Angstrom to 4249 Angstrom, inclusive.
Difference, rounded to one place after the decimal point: 4.3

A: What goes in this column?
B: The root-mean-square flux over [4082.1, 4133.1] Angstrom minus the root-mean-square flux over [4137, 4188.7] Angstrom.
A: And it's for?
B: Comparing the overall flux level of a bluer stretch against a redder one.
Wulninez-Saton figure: 1.0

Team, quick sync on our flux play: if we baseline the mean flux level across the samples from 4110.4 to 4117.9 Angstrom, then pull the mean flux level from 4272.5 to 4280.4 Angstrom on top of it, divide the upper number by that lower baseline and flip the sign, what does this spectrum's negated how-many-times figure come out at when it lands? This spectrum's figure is -1.08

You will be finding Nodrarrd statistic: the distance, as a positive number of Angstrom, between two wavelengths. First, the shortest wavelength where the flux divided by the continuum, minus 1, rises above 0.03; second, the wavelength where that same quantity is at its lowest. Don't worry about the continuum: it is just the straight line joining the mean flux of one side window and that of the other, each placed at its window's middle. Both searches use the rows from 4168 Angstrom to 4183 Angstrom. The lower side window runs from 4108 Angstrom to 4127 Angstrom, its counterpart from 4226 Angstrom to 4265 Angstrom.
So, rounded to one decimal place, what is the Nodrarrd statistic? 13.5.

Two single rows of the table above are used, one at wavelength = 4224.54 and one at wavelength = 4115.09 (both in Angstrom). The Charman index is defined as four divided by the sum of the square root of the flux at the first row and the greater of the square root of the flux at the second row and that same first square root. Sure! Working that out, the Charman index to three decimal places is 0.467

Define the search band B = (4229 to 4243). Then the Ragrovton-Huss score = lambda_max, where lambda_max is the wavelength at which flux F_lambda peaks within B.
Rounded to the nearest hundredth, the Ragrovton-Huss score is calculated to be 4232.33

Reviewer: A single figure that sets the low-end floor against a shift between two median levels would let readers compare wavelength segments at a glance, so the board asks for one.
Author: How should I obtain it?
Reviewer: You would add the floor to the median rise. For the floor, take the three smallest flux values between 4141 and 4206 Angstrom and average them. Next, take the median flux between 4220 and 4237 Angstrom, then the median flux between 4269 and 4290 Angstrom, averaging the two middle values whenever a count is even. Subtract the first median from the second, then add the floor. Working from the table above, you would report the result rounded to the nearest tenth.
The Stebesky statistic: 14.2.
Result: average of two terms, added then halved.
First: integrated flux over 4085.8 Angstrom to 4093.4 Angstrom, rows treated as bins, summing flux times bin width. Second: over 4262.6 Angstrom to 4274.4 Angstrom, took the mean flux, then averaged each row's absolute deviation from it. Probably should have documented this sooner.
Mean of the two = 76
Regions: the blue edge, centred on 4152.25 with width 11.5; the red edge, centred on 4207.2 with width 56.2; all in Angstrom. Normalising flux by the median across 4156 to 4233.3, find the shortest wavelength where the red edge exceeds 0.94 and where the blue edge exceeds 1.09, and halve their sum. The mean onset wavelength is 4165.7 Angstrom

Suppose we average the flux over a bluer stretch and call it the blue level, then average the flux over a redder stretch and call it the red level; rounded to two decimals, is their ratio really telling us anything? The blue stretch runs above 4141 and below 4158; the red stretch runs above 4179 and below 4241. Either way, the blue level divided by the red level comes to 0.91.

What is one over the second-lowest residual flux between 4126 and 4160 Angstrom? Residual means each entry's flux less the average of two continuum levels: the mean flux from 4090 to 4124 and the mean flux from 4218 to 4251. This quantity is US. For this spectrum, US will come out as -0.21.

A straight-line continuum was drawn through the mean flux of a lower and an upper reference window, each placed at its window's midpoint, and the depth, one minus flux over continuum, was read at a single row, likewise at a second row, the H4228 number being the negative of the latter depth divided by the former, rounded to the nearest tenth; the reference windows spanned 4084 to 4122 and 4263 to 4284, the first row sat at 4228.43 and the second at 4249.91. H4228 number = -1.2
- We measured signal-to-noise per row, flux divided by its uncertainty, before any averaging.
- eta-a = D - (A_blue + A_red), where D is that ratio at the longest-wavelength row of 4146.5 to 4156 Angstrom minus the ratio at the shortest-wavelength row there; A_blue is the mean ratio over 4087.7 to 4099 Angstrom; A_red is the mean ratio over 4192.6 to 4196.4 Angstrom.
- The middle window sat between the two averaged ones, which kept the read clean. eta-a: -19.0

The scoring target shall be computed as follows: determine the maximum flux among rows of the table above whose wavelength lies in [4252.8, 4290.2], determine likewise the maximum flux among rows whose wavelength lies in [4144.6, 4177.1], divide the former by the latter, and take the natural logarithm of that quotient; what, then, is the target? 0.10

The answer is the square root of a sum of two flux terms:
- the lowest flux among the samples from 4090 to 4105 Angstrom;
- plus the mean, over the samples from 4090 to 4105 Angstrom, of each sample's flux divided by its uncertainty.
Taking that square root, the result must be 5.0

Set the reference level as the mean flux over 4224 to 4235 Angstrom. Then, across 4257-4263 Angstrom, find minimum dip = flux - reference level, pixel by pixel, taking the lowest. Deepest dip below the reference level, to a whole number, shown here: -2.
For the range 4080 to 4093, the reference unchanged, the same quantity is -3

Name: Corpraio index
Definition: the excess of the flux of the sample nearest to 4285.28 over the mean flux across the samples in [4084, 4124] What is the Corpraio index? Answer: 2.0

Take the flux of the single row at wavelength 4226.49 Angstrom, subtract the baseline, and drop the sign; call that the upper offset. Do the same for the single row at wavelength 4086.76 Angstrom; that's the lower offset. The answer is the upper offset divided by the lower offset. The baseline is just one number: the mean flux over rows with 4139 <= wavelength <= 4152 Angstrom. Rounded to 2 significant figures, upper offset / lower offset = 1.6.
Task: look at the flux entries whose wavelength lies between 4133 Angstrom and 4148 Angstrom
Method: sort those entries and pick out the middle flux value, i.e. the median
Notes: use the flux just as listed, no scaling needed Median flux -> 20.4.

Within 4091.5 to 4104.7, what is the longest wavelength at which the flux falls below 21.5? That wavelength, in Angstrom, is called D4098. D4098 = 4101.85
